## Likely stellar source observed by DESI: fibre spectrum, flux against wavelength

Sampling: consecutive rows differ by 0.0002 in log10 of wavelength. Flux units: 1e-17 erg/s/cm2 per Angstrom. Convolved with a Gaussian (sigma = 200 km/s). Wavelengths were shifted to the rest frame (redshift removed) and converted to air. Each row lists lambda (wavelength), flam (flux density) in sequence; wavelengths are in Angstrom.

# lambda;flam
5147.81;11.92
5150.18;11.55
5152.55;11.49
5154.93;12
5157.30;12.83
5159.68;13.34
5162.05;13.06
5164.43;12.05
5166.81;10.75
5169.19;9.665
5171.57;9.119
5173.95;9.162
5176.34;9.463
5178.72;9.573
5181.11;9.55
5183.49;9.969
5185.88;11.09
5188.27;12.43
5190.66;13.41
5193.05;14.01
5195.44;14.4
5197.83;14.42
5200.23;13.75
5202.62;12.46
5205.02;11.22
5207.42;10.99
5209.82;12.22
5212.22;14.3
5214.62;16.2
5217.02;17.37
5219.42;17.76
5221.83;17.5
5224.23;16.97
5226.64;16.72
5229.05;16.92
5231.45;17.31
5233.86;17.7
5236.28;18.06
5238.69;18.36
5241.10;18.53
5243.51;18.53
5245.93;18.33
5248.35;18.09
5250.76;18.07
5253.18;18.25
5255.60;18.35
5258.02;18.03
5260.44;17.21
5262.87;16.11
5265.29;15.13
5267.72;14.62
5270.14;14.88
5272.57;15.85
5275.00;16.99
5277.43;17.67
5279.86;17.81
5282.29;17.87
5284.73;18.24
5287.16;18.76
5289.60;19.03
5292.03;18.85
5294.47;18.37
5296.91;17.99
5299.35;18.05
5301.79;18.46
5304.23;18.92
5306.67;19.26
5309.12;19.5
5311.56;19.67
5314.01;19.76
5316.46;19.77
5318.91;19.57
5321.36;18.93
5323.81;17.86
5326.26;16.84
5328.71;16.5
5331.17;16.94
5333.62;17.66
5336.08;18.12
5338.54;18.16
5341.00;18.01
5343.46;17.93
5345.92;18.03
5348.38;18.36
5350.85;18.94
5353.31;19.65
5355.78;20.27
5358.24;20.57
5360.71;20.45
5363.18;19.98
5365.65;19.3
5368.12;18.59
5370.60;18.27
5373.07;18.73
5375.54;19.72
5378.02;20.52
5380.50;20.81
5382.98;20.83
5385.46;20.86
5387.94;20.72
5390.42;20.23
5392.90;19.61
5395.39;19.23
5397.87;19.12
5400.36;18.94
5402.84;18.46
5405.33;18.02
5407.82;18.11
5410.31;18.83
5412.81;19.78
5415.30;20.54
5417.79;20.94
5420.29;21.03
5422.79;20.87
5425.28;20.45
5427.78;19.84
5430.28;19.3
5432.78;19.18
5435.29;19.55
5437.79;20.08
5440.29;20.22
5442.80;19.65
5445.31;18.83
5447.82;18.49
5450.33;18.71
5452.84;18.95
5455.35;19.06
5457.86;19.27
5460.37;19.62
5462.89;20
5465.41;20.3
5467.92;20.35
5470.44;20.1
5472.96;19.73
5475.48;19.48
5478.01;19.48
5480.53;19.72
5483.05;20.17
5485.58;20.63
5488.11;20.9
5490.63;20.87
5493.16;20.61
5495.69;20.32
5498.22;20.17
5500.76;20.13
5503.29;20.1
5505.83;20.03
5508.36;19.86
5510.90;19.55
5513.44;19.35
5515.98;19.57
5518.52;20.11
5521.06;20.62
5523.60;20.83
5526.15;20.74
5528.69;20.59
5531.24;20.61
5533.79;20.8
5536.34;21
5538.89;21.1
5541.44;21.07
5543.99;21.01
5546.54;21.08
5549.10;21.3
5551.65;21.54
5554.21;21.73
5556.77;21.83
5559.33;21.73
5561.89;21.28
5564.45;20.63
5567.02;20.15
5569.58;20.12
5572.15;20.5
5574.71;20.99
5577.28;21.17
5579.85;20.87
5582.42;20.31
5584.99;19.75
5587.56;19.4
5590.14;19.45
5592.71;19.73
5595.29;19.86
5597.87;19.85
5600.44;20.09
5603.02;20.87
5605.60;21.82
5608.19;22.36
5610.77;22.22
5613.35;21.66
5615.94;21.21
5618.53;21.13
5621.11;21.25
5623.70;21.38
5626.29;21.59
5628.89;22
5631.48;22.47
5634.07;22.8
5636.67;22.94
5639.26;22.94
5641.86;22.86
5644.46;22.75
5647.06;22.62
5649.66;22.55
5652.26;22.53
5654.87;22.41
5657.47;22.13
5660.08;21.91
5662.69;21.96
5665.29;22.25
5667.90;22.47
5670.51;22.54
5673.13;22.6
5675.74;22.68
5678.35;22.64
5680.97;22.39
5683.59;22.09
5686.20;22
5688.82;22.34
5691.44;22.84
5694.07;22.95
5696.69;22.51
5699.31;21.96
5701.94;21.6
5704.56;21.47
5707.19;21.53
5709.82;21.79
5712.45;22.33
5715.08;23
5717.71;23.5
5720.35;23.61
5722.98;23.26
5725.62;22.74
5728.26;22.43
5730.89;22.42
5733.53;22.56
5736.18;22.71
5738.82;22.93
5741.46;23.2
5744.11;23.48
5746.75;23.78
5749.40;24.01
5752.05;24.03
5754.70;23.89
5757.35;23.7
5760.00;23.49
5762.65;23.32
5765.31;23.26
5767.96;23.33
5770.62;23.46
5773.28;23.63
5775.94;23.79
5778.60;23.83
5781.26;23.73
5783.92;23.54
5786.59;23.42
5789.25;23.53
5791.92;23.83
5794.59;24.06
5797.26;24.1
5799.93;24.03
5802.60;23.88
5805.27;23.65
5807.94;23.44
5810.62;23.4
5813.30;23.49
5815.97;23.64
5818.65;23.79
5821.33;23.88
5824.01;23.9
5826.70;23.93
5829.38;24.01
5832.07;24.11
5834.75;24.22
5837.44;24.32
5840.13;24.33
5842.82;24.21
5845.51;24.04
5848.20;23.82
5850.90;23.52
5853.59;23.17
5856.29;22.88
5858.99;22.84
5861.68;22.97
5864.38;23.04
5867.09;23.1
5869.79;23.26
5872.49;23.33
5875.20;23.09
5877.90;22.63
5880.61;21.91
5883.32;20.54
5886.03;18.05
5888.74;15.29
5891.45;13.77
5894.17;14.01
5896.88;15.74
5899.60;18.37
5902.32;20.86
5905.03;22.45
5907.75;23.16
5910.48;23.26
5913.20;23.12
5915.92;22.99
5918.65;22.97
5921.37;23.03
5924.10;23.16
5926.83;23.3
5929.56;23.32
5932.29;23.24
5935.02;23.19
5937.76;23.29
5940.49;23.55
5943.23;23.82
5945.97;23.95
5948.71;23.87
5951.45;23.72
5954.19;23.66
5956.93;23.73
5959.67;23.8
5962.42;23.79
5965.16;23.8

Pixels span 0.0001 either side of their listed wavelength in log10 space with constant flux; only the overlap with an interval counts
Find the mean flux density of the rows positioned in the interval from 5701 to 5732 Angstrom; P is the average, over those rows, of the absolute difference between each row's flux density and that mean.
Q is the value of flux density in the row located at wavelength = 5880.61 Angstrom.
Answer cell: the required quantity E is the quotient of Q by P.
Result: 35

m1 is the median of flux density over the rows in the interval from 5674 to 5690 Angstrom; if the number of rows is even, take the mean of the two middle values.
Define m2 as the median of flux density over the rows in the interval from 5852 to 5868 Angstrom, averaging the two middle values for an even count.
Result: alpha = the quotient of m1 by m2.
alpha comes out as 0.97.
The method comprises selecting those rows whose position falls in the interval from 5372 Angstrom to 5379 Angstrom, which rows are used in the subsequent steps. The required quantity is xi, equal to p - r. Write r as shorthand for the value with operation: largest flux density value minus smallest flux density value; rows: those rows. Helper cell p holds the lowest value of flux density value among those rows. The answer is 16.9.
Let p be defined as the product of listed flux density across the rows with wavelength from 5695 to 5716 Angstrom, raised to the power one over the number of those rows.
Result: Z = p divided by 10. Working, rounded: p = 22.0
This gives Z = 2.20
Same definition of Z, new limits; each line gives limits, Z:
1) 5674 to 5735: 2.25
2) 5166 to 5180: 0.96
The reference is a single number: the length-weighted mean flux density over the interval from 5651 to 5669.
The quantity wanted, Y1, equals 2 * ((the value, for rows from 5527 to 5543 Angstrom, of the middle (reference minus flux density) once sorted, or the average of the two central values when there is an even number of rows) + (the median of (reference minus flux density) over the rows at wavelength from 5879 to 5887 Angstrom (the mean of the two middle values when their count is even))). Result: 6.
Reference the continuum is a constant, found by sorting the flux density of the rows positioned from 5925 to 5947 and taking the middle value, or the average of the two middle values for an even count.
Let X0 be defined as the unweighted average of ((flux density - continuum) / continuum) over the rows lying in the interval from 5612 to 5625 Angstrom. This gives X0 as -0.09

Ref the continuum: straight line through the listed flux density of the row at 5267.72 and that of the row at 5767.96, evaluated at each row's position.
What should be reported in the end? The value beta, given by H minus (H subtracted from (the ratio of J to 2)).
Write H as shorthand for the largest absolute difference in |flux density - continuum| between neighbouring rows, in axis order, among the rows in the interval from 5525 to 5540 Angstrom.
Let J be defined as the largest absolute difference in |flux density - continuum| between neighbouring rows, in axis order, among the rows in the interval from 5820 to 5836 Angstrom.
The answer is 0.4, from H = 0.2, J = 0.1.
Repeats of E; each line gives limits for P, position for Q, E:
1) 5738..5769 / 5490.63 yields 72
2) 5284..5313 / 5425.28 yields 46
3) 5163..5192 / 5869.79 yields 20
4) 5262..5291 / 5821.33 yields 18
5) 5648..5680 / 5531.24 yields 95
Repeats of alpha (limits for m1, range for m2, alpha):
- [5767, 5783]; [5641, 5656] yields 1.05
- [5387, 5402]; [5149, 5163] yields 1.56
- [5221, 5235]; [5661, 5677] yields 0.76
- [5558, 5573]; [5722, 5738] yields 0.91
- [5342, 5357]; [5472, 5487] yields 0.95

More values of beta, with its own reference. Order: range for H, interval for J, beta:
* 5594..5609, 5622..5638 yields 1.6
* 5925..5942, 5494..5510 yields 0.3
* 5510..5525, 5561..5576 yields 0.6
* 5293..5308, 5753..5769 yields 0.7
